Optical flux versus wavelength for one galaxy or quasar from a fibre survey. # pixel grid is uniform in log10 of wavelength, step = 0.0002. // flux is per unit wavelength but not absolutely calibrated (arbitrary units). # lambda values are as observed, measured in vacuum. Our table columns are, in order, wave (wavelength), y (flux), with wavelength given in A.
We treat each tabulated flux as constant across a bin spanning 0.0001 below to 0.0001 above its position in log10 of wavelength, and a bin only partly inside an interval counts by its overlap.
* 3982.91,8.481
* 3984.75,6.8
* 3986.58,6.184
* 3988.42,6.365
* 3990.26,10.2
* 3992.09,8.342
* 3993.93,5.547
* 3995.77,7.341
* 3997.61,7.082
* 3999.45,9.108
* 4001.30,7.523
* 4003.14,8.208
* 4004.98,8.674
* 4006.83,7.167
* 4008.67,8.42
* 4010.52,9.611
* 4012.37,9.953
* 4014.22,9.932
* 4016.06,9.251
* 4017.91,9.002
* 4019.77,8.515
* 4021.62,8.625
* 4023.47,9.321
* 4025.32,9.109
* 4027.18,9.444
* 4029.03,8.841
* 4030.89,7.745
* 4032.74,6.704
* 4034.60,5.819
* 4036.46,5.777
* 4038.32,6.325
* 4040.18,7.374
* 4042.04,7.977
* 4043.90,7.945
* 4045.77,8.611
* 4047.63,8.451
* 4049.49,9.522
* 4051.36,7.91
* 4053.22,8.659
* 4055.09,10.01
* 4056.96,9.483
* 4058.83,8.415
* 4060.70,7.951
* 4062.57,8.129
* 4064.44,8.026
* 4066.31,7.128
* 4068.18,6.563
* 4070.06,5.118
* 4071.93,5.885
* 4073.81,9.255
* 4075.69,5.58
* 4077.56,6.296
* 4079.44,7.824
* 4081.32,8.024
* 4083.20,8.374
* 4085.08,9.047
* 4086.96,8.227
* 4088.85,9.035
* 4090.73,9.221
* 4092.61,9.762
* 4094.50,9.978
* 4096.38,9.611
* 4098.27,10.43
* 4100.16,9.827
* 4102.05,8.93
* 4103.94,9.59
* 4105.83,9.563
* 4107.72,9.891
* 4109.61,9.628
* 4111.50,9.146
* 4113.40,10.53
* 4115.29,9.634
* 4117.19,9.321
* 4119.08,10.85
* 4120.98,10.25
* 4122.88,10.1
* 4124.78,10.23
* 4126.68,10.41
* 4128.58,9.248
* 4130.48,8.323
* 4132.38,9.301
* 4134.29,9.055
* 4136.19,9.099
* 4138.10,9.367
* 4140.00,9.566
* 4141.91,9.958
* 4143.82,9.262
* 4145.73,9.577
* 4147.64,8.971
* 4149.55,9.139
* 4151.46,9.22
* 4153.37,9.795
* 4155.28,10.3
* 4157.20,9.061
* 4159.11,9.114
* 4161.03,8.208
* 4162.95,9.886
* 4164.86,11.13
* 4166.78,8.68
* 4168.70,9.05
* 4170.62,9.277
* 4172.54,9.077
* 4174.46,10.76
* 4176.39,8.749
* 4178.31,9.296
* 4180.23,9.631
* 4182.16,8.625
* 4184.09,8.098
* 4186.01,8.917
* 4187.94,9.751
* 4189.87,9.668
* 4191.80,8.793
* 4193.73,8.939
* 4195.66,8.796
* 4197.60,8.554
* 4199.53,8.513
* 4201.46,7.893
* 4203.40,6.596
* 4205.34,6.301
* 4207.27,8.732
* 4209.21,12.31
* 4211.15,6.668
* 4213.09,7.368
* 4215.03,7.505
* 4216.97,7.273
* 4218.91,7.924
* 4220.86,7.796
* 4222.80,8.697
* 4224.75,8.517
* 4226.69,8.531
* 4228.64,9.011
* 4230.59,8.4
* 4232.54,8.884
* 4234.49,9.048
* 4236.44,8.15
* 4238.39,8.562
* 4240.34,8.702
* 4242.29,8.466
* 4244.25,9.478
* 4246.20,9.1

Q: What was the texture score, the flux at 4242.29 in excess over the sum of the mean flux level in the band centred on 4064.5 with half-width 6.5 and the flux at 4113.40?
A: -9.4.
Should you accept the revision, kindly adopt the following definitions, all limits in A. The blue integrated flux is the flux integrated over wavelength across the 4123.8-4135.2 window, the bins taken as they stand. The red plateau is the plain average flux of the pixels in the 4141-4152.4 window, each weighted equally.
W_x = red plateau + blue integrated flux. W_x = 117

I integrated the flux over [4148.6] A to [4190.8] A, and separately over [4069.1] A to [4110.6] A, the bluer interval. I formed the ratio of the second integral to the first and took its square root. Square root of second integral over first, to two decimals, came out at 0.95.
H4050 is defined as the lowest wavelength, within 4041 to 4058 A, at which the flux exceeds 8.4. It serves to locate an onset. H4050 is 4045.77 A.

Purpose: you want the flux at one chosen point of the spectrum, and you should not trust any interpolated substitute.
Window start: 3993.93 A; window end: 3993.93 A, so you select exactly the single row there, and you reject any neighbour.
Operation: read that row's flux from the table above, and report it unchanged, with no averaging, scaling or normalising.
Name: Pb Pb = 5.547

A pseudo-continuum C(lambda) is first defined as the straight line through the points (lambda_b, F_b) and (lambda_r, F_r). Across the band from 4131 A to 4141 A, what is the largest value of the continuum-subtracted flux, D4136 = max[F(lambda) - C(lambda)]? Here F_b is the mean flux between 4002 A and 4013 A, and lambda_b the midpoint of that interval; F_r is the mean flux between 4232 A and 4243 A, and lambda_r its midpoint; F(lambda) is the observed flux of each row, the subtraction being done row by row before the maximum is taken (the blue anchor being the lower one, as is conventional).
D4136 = 0.9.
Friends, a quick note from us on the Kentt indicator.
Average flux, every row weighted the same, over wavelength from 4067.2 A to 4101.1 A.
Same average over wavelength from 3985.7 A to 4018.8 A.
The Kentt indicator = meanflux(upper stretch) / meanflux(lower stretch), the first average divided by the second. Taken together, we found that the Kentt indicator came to 1.00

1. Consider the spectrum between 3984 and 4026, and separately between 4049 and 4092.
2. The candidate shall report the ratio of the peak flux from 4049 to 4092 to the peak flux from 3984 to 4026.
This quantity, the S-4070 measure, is 0.98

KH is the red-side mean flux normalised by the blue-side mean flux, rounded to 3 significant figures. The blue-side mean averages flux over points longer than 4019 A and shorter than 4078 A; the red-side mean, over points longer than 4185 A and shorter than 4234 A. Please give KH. 1.07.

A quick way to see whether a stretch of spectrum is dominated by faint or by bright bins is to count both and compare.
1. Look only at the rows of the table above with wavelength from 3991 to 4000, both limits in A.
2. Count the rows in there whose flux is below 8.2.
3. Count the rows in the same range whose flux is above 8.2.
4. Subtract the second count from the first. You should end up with 1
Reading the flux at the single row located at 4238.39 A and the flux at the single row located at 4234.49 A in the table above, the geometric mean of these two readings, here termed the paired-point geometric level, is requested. 8.8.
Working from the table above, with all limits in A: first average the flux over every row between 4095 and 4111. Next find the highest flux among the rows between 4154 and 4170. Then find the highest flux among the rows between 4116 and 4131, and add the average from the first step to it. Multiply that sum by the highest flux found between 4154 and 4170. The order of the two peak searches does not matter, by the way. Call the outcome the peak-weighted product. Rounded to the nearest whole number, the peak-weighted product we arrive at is 229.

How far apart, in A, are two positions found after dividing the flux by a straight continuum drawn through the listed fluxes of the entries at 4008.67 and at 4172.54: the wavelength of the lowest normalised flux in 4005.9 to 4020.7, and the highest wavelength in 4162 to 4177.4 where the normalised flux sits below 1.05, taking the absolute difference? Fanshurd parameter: 169.6 A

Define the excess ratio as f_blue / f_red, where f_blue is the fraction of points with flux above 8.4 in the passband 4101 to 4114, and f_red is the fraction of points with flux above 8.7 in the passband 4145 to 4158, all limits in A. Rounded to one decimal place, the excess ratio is 1.0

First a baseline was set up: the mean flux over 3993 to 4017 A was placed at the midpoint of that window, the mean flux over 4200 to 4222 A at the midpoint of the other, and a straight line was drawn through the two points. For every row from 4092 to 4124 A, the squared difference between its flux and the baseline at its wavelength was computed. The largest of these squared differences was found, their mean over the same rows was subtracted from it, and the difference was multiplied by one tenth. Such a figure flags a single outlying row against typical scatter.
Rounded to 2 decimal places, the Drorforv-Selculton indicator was 0.45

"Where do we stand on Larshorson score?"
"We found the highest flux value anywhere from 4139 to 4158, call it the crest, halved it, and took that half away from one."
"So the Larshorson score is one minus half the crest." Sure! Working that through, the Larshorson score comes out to -4.15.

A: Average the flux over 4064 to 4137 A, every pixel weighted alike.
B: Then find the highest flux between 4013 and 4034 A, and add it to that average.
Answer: 18.8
